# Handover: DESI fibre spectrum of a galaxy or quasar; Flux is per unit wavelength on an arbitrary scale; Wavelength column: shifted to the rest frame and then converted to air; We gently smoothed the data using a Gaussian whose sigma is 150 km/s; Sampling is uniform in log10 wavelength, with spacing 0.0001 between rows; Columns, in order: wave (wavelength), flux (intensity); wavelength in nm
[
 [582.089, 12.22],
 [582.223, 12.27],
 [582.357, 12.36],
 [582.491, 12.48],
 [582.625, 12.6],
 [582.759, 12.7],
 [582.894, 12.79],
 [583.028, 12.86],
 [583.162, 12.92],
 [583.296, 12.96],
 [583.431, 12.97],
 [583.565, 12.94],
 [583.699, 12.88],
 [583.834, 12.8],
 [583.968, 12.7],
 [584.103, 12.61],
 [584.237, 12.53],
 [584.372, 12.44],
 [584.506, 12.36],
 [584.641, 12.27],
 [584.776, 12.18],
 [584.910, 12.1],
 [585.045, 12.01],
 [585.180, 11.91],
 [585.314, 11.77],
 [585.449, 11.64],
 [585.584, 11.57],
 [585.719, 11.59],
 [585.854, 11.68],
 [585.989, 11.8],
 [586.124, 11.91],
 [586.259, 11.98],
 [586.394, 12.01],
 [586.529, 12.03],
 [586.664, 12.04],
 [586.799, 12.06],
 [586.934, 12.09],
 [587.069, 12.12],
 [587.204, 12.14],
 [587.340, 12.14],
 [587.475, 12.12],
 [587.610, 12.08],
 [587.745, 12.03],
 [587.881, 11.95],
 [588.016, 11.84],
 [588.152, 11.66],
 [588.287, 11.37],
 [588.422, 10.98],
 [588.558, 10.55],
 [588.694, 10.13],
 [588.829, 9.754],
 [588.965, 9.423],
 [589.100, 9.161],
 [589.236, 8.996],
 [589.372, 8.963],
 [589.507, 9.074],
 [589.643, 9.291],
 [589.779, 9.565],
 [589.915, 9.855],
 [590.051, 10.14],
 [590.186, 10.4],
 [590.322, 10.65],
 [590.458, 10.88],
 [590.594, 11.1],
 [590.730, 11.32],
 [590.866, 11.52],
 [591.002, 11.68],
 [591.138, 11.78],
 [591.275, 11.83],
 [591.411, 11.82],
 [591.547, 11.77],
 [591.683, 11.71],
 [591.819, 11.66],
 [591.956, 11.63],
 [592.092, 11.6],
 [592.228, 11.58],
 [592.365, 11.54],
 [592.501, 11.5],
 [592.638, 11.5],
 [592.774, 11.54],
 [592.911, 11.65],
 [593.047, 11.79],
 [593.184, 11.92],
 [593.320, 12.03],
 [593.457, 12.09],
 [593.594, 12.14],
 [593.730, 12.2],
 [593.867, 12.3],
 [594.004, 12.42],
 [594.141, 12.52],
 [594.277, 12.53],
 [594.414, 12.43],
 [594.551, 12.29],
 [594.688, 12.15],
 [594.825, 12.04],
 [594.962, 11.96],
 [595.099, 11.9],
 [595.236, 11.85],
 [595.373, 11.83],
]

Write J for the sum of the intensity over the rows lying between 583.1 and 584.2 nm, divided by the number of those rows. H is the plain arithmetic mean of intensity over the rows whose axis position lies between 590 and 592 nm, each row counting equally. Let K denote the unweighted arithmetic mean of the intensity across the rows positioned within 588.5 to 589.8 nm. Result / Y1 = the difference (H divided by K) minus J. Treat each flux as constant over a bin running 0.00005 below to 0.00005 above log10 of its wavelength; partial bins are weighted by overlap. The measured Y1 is -11.7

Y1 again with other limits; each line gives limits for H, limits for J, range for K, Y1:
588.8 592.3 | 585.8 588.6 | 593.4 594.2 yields -11.0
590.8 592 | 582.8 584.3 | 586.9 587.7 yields -11.8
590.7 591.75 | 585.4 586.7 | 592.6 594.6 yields -10.9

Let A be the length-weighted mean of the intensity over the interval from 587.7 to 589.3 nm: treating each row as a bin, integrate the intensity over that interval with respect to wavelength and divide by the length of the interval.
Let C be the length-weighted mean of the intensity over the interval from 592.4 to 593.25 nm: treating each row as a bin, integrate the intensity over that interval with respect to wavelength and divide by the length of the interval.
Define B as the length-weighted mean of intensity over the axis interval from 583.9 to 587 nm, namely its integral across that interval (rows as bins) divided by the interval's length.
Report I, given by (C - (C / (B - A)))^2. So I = 12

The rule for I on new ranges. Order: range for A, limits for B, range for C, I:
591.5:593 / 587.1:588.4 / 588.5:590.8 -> 585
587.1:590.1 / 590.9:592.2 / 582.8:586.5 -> 1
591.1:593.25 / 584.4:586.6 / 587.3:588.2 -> 1113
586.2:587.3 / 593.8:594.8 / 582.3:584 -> 875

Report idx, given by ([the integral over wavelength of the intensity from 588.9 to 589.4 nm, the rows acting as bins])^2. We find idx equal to 21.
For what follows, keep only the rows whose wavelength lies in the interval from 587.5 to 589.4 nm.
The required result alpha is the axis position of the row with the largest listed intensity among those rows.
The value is 587.610 nm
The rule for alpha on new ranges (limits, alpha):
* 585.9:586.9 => 586.799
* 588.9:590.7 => 590.594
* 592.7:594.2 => 594.141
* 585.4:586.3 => 586.259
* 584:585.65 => 584.103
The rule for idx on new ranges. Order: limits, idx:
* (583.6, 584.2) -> 59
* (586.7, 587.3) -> 53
